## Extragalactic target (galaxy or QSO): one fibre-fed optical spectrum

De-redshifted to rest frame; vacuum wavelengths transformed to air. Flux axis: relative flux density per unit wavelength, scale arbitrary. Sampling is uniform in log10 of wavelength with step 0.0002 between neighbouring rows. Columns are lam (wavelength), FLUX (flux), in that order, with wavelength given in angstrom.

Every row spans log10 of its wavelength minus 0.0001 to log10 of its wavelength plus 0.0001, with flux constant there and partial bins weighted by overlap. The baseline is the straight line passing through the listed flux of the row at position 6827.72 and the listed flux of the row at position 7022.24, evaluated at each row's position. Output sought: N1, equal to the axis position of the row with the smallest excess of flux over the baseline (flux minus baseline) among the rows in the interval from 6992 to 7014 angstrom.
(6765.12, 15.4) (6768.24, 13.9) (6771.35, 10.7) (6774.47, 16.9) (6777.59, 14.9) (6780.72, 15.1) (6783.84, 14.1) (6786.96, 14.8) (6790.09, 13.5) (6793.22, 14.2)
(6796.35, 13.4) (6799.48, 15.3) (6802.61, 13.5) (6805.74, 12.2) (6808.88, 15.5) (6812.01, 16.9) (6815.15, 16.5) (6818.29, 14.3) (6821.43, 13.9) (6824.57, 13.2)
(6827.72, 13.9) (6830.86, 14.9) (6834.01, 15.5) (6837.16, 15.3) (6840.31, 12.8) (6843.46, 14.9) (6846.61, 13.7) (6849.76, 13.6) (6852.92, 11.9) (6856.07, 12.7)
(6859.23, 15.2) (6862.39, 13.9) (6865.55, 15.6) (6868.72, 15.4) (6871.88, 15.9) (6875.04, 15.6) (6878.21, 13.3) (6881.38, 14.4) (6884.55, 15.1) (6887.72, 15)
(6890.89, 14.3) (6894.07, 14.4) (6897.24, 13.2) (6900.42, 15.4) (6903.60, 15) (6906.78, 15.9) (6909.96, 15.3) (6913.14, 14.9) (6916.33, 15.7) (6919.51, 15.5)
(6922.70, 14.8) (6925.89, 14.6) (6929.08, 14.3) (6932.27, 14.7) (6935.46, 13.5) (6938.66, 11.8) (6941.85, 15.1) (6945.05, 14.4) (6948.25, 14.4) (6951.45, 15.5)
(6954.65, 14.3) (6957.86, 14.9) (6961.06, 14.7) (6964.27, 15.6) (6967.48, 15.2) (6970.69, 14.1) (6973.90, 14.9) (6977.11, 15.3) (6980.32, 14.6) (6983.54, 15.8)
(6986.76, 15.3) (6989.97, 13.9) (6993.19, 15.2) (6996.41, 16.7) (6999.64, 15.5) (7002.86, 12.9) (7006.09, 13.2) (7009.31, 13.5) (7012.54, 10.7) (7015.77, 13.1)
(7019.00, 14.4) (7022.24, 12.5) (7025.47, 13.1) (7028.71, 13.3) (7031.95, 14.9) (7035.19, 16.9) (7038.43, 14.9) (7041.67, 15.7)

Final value 7012.54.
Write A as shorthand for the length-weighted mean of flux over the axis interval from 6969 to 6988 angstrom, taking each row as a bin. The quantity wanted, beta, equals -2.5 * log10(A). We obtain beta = -2.94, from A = 15.0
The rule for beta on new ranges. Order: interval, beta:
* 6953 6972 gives -2.93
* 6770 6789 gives -2.90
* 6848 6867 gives -2.85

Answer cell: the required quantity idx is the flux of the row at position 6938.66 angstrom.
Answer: 11.8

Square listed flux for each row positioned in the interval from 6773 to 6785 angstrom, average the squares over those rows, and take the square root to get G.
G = 15.3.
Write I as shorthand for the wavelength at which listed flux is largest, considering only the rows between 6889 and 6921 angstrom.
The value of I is 6906.78 angstrom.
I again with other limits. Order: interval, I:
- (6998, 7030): 6999.64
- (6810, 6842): 6812.01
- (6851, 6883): 6871.88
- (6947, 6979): 6964.27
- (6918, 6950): 6919.51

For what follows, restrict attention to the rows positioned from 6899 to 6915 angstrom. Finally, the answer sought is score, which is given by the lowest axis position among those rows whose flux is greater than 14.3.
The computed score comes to 6900.42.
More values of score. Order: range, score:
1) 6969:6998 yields 6973.90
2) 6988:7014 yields 6993.19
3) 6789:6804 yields 6799.48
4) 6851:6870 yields 6859.23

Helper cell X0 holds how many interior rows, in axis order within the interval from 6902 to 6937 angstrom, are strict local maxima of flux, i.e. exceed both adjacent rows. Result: 3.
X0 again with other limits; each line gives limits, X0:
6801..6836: 1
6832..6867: 2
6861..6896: 3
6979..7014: 3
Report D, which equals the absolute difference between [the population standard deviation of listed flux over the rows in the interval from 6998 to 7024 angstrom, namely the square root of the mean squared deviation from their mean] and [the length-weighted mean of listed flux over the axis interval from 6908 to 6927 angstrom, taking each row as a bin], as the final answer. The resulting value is 13.9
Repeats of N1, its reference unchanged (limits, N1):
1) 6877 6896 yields 6878.21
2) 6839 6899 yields 6852.92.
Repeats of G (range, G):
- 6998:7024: 13.3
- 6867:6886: 15.0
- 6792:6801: 14.3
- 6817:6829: 13.8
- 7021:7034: 13.5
